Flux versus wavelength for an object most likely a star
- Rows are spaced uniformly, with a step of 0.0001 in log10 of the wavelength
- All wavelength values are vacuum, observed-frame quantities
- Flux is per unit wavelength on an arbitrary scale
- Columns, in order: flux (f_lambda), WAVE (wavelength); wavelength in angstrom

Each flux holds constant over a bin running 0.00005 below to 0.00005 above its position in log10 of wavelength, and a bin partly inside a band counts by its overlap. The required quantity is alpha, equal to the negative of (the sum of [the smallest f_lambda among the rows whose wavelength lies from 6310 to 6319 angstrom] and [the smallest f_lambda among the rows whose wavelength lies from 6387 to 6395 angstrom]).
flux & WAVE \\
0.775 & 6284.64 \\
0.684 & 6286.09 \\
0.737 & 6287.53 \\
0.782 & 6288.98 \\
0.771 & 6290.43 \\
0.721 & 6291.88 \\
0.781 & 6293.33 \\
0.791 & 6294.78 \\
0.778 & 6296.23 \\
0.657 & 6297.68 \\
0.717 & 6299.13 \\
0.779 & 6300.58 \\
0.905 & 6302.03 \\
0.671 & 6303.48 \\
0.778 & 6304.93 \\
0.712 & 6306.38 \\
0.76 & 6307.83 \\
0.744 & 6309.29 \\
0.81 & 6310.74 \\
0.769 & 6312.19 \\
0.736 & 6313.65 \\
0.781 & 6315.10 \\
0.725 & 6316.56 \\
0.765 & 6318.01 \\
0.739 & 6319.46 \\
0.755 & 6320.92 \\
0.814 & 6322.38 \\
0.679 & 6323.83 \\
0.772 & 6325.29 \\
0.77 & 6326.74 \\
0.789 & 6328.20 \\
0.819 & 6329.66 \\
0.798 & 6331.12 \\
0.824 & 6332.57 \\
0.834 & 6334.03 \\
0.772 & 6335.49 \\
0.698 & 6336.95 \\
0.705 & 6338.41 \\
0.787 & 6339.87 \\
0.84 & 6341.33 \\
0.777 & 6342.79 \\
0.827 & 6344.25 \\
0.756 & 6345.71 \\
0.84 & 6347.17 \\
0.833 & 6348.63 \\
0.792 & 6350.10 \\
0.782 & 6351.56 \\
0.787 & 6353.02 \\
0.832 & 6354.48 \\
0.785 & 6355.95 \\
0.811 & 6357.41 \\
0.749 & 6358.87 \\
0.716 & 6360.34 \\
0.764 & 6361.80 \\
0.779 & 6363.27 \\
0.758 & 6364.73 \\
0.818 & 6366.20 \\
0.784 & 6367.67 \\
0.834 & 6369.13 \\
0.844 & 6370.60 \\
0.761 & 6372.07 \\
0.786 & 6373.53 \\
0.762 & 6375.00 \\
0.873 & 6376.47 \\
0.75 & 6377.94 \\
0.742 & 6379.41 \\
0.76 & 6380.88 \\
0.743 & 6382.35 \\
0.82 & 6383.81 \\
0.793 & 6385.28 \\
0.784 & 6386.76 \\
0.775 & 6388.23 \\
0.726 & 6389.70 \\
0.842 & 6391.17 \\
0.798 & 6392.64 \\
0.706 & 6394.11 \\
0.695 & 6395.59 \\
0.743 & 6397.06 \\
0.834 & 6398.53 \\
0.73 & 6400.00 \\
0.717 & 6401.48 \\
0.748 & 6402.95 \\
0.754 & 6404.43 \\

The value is -1.43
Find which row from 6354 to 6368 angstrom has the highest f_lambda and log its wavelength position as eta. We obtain 6354.48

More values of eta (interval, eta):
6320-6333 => 6332.57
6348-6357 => 6348.63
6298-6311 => 6302.03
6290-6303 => 6302.03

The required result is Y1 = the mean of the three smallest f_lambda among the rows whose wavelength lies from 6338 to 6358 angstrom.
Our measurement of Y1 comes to 0.75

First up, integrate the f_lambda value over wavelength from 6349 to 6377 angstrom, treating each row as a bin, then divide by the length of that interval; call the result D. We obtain 0.790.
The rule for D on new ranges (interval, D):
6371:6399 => 0.774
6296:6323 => 0.757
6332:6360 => 0.790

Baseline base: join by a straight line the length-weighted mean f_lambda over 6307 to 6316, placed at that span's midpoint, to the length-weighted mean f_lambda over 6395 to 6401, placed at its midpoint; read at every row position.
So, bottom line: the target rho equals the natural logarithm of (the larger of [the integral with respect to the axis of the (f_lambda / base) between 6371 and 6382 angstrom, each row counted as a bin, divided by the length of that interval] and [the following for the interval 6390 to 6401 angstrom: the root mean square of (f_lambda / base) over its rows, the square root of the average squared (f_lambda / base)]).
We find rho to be 0.030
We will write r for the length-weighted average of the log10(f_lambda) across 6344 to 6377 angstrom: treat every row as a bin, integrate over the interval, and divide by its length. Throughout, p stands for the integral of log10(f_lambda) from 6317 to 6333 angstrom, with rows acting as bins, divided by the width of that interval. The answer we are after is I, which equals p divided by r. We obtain 1.11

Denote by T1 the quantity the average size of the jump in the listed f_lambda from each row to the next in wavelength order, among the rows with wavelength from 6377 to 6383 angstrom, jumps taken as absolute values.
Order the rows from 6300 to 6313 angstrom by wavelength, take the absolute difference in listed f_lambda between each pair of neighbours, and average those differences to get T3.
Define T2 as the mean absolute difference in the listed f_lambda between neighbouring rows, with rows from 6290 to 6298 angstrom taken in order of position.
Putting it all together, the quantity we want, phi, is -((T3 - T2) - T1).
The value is -0.023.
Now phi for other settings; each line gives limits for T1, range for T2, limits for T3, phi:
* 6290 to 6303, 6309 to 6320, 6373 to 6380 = 0.040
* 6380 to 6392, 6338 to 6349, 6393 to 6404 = 0.052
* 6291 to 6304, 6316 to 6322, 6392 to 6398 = 0.063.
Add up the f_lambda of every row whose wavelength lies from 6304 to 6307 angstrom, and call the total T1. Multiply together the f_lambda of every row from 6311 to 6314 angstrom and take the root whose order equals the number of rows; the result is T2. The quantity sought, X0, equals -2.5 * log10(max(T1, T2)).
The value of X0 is -0.433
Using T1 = 1.490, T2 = 0.752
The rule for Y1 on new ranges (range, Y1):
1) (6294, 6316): 0.68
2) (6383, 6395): 0.74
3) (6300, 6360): 0.68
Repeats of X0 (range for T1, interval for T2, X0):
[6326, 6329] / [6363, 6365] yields -0.482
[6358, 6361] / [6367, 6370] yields -0.415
